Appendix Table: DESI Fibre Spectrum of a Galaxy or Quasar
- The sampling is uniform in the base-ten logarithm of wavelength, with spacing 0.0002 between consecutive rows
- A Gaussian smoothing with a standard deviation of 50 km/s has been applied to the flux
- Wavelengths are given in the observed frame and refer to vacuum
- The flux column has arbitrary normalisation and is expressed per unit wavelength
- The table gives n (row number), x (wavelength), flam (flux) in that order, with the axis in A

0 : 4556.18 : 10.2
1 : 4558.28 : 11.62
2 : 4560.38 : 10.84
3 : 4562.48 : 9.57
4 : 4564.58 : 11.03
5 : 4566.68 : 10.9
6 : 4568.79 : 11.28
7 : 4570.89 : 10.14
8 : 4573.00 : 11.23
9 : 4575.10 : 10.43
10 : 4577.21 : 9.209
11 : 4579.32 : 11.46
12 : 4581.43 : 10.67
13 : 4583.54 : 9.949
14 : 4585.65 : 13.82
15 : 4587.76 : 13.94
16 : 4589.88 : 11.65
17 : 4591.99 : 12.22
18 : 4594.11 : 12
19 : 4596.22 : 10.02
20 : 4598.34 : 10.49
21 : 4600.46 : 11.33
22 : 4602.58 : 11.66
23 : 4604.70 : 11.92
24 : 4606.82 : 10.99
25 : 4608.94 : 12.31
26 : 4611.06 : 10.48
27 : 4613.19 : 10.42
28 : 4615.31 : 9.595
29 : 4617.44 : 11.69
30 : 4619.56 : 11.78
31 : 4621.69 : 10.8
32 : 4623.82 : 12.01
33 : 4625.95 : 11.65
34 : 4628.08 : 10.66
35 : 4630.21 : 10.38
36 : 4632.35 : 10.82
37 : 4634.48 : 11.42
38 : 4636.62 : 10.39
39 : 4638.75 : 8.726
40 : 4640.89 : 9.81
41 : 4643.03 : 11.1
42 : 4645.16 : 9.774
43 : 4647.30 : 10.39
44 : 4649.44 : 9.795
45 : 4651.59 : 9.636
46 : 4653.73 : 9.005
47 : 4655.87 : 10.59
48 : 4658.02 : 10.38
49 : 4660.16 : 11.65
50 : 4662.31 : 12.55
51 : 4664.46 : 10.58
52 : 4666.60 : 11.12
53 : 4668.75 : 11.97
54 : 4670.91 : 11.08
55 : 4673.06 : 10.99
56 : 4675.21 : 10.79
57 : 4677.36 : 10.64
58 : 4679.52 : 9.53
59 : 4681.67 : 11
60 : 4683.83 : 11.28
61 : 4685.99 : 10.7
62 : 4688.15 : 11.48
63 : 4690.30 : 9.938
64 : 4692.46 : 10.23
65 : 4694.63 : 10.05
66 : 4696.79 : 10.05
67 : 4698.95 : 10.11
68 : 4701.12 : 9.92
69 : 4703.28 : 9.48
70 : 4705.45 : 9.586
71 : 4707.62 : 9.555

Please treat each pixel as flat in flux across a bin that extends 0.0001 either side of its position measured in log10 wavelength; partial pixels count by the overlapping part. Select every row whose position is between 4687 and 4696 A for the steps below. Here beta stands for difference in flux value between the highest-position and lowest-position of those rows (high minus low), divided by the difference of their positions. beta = -0.22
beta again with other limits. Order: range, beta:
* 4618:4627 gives -0.02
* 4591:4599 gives -0.27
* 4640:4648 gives 0.09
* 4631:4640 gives -0.33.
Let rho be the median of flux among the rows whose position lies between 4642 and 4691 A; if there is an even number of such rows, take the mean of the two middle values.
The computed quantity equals 10.7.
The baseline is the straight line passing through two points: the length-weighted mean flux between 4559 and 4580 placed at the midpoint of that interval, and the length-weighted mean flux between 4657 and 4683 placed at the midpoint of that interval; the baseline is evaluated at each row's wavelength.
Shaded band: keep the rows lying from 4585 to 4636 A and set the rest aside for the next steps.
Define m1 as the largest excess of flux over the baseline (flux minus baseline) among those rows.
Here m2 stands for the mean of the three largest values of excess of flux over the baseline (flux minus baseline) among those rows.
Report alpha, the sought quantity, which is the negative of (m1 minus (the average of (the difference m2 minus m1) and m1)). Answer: -1.9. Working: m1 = 3.3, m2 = 3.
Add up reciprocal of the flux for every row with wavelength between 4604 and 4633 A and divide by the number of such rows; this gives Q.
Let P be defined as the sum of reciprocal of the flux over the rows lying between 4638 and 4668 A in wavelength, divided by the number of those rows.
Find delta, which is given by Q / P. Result 0.93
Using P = 0.097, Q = 0.090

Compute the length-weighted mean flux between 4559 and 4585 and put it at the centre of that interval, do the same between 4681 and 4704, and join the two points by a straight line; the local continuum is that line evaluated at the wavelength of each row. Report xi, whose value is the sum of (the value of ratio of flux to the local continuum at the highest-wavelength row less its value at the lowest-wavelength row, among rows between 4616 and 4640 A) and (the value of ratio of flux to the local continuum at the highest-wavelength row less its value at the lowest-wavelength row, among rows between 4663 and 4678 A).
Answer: -0.27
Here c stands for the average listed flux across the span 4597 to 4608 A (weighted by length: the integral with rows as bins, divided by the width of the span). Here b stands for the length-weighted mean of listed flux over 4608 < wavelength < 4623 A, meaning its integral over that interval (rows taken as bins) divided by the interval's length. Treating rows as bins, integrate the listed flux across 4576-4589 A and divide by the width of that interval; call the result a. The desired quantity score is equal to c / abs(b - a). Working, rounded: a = 11.5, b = 11.0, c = 11.3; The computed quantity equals 24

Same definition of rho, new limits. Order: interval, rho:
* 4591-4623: 11.3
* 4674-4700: 10.4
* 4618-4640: 10.8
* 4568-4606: 11.3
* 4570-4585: 10.4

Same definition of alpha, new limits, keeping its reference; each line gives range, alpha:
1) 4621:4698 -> -0.9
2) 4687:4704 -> -0.6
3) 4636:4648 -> -0.3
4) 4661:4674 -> -1.1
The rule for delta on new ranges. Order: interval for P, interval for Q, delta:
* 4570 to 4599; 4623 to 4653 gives 1.07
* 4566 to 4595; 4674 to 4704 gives 1.08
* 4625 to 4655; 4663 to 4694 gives 0.95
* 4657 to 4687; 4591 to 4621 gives 0.98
